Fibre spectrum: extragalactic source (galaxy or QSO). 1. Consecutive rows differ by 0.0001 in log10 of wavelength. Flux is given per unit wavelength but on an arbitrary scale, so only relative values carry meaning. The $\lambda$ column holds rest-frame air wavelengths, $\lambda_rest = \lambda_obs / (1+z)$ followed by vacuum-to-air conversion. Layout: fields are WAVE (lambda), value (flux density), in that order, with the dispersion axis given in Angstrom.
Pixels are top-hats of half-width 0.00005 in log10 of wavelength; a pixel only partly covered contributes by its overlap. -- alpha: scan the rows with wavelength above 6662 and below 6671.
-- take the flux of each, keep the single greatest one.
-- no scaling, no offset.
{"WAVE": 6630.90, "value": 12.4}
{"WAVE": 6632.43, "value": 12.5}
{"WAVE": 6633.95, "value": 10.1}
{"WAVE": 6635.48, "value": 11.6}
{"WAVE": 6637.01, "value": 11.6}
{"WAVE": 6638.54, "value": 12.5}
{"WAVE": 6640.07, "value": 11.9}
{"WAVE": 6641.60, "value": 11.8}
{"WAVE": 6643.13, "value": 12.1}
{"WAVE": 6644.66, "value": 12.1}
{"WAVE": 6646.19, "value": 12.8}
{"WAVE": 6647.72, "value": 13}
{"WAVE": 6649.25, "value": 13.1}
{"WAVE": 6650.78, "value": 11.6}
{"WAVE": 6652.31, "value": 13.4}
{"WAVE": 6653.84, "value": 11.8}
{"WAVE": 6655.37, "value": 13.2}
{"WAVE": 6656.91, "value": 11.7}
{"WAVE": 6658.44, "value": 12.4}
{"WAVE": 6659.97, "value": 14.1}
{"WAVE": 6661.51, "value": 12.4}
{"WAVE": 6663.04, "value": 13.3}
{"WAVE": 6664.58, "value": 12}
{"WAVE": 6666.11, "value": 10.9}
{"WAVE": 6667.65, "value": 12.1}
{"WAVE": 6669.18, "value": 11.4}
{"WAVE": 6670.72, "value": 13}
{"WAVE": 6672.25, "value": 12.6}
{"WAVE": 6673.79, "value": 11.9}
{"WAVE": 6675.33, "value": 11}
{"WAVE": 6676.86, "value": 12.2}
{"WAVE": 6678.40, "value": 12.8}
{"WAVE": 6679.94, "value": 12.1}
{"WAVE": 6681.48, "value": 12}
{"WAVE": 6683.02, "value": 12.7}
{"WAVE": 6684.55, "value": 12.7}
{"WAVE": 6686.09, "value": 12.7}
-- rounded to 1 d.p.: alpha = 13.3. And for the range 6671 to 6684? 12.8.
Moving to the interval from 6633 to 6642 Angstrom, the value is 12.5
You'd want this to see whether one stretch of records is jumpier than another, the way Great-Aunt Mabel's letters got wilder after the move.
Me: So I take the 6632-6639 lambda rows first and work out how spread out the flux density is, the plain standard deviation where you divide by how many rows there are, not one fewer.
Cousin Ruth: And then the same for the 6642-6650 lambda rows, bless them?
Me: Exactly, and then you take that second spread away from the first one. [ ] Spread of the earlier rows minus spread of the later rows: 0.44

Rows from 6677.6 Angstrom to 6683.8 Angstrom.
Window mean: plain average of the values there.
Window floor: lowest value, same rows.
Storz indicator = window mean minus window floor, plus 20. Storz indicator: 20.4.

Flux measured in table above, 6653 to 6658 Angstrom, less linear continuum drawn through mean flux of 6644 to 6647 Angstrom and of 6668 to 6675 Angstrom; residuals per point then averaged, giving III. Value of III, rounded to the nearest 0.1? -0.1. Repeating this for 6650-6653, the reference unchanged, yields 0.1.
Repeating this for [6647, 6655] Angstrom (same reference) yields 0.2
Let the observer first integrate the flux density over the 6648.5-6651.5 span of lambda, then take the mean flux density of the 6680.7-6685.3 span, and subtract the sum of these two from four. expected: -46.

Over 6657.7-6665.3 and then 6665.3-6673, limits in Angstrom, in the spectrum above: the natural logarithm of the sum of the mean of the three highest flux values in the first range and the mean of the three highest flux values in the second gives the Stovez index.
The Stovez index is 3.25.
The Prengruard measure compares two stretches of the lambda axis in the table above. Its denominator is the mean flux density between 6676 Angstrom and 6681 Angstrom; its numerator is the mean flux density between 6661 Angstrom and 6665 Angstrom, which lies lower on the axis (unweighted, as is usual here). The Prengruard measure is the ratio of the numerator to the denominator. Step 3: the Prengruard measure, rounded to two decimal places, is 1.02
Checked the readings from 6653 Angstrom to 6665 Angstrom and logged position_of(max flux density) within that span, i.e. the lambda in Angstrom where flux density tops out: 6659.97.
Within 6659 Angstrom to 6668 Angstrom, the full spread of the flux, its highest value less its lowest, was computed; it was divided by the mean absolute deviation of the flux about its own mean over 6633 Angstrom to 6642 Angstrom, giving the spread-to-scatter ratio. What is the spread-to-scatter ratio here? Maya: 6.5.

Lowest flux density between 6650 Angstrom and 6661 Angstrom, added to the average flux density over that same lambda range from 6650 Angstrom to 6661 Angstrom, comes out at 24.2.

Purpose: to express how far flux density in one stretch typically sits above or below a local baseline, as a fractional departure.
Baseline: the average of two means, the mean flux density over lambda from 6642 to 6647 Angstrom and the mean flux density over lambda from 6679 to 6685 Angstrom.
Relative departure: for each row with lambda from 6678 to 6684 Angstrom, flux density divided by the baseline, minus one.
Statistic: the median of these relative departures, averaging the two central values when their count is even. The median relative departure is 0.00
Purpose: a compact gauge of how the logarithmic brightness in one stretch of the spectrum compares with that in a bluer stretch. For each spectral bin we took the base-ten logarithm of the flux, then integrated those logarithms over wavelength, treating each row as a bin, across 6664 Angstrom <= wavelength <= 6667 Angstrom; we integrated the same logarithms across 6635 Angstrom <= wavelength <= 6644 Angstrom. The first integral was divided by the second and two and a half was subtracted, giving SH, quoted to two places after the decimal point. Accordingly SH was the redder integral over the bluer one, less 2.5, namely -2.17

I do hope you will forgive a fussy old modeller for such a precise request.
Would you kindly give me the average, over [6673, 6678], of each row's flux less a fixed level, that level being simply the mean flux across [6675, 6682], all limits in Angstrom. -0.3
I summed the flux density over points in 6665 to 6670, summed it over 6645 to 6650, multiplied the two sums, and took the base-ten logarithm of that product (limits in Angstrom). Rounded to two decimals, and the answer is 3.13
